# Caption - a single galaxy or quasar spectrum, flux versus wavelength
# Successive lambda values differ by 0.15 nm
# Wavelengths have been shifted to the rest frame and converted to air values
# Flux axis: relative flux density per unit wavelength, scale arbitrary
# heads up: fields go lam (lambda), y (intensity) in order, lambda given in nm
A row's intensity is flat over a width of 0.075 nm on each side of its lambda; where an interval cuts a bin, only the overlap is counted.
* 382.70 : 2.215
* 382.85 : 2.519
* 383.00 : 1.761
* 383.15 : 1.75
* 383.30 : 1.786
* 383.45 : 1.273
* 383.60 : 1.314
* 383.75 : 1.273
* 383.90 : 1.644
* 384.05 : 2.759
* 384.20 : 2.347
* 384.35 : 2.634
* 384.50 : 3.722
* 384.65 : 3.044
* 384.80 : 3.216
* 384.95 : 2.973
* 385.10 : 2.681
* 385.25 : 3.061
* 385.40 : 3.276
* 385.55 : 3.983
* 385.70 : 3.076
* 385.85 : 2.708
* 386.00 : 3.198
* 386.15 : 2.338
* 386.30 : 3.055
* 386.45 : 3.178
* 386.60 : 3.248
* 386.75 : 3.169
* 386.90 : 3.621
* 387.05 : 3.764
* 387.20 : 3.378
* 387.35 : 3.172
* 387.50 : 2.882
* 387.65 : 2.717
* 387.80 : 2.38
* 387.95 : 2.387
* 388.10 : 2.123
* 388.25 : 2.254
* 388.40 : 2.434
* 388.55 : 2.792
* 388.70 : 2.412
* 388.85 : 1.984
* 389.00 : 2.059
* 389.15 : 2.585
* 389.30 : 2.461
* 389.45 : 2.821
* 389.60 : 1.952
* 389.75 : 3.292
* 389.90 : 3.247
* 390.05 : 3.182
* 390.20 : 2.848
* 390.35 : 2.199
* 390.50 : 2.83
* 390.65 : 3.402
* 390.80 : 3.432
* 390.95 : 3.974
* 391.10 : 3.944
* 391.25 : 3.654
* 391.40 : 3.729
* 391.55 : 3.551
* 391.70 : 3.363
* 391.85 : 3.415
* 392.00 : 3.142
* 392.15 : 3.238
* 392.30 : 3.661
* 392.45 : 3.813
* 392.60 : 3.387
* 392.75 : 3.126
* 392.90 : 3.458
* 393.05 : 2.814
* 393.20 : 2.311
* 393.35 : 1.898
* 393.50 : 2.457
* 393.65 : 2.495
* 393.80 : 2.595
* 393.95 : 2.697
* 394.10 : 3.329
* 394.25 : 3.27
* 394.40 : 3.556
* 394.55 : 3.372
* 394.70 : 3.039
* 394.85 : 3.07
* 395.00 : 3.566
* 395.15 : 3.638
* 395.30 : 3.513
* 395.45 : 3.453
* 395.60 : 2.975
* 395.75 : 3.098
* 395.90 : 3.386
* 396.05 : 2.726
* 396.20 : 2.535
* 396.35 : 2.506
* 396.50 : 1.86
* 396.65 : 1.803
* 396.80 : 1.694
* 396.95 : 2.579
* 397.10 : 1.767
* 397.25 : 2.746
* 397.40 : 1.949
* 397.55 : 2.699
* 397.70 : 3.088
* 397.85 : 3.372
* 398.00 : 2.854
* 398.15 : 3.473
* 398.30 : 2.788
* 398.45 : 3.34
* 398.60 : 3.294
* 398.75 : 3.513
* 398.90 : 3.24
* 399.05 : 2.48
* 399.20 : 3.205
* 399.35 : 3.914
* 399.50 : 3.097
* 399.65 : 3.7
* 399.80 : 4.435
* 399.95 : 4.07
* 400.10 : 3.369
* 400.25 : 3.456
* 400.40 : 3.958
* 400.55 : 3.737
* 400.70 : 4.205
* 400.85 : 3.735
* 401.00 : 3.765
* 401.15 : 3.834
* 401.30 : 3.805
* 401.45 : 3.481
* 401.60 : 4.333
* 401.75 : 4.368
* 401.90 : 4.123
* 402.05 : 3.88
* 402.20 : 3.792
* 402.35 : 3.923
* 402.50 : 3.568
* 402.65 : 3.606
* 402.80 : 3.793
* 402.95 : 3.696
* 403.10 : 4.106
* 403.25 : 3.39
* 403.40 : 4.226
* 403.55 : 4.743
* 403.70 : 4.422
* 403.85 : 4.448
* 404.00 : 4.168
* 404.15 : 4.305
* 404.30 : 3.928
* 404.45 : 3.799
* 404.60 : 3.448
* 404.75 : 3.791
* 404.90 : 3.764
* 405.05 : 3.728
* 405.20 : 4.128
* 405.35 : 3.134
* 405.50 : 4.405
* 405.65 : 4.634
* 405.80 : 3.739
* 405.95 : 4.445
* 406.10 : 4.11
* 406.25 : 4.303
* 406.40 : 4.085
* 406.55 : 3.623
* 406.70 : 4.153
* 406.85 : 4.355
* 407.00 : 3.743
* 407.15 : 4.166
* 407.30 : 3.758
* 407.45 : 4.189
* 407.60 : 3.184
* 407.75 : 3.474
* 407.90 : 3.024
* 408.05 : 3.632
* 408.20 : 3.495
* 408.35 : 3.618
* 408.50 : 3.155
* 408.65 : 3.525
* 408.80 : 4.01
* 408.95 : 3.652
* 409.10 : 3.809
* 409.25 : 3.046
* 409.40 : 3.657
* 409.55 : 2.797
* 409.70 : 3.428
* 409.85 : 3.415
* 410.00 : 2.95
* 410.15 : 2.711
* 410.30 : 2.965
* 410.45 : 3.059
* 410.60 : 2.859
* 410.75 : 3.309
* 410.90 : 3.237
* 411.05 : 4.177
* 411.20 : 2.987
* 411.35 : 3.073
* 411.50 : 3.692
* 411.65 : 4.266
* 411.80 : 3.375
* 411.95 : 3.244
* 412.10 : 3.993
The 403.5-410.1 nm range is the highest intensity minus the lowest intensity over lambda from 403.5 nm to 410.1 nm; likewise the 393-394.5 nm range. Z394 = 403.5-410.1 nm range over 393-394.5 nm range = 1.2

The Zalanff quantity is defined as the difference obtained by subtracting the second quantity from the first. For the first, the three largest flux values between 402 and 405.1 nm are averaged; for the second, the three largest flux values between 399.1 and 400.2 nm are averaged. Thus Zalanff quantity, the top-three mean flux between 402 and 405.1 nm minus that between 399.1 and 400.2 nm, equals 0.40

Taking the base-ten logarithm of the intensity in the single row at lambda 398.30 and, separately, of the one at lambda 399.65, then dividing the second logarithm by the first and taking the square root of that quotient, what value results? 1.13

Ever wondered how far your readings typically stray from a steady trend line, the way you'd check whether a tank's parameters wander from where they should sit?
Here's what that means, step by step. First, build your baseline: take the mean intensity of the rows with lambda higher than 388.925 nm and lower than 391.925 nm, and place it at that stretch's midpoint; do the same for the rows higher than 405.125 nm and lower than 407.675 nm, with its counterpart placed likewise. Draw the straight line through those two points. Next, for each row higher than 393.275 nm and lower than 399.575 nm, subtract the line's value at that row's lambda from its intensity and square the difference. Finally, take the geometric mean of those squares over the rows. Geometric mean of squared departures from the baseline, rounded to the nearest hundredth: 0.13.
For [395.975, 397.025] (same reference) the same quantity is 1.28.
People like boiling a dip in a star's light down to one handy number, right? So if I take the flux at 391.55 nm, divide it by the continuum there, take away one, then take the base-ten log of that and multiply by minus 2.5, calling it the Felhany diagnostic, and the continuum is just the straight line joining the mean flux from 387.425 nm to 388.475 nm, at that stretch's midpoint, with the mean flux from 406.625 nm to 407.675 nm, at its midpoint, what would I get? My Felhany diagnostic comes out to 1.3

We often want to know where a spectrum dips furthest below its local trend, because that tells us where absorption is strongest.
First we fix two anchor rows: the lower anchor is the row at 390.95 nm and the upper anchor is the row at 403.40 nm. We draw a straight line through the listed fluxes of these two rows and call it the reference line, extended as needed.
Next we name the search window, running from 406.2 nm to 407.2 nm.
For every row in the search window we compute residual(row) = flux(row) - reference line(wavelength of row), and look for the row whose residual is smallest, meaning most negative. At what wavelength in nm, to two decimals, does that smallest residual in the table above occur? 406.55 nm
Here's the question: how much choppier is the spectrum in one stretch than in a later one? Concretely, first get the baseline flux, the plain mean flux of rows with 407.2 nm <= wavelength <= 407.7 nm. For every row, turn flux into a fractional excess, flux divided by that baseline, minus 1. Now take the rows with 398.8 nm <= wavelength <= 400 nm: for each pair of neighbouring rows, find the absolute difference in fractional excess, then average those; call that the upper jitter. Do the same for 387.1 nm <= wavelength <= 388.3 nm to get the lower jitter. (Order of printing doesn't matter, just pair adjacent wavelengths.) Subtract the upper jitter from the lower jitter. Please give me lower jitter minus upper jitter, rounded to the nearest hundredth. -0.13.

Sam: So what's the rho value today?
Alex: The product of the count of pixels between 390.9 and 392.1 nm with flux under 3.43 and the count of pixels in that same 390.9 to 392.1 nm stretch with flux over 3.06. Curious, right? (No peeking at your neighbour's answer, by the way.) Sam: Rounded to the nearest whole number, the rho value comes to 24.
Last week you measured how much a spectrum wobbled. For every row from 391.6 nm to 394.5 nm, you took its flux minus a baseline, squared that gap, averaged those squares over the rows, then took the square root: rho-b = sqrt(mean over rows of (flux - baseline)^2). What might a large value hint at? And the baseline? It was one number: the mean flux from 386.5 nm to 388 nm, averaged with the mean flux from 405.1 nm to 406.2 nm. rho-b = 0.73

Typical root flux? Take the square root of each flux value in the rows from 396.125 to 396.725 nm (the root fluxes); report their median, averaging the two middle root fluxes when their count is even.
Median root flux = 1.47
